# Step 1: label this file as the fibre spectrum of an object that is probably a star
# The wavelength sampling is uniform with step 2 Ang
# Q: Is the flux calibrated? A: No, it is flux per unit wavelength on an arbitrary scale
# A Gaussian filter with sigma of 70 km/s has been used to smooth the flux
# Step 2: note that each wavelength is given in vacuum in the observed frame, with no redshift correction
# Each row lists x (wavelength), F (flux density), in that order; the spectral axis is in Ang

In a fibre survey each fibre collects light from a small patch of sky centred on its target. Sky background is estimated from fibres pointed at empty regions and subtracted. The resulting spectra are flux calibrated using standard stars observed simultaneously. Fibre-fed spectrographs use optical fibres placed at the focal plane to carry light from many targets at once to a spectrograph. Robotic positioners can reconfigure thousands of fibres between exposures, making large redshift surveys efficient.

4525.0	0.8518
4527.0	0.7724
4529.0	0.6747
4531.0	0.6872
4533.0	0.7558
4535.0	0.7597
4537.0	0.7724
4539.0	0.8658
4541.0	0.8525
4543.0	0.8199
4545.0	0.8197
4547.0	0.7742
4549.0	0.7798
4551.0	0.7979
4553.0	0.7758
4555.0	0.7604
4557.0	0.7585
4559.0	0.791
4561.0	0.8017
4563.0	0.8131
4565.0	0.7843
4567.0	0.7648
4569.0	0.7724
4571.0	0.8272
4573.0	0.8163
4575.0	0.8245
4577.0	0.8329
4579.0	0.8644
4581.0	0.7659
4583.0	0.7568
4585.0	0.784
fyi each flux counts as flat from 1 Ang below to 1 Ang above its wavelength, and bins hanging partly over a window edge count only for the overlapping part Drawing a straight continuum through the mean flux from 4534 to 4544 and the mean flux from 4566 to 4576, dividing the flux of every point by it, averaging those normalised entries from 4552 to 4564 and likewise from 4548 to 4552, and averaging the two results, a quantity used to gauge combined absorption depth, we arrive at 0.973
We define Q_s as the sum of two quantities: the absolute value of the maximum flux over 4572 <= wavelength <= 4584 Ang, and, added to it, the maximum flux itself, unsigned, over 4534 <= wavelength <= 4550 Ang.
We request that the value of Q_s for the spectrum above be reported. 1.73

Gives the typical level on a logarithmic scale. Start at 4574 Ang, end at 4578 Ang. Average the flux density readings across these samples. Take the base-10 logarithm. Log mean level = -0.082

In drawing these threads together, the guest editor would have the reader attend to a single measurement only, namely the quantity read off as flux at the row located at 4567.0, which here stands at 0.7648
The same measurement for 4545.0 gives 0.8197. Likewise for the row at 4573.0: 0.8163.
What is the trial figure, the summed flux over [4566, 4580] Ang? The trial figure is 6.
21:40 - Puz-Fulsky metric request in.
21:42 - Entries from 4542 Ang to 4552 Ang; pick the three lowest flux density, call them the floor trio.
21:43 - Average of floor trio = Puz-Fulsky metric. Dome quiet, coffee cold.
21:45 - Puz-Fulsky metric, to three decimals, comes 0.784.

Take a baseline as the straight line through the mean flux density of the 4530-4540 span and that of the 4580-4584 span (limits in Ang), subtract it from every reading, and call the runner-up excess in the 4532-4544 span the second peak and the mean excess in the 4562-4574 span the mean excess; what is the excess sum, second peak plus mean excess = 0.12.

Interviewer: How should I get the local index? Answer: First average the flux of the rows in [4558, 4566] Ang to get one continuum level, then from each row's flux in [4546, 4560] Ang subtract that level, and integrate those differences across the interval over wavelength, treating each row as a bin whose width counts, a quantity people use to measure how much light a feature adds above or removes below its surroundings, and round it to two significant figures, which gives -0.29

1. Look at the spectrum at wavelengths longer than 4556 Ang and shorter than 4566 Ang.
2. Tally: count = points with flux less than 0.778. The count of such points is 1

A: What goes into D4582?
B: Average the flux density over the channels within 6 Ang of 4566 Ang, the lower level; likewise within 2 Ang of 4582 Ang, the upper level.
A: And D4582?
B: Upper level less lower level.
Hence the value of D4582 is -0.03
